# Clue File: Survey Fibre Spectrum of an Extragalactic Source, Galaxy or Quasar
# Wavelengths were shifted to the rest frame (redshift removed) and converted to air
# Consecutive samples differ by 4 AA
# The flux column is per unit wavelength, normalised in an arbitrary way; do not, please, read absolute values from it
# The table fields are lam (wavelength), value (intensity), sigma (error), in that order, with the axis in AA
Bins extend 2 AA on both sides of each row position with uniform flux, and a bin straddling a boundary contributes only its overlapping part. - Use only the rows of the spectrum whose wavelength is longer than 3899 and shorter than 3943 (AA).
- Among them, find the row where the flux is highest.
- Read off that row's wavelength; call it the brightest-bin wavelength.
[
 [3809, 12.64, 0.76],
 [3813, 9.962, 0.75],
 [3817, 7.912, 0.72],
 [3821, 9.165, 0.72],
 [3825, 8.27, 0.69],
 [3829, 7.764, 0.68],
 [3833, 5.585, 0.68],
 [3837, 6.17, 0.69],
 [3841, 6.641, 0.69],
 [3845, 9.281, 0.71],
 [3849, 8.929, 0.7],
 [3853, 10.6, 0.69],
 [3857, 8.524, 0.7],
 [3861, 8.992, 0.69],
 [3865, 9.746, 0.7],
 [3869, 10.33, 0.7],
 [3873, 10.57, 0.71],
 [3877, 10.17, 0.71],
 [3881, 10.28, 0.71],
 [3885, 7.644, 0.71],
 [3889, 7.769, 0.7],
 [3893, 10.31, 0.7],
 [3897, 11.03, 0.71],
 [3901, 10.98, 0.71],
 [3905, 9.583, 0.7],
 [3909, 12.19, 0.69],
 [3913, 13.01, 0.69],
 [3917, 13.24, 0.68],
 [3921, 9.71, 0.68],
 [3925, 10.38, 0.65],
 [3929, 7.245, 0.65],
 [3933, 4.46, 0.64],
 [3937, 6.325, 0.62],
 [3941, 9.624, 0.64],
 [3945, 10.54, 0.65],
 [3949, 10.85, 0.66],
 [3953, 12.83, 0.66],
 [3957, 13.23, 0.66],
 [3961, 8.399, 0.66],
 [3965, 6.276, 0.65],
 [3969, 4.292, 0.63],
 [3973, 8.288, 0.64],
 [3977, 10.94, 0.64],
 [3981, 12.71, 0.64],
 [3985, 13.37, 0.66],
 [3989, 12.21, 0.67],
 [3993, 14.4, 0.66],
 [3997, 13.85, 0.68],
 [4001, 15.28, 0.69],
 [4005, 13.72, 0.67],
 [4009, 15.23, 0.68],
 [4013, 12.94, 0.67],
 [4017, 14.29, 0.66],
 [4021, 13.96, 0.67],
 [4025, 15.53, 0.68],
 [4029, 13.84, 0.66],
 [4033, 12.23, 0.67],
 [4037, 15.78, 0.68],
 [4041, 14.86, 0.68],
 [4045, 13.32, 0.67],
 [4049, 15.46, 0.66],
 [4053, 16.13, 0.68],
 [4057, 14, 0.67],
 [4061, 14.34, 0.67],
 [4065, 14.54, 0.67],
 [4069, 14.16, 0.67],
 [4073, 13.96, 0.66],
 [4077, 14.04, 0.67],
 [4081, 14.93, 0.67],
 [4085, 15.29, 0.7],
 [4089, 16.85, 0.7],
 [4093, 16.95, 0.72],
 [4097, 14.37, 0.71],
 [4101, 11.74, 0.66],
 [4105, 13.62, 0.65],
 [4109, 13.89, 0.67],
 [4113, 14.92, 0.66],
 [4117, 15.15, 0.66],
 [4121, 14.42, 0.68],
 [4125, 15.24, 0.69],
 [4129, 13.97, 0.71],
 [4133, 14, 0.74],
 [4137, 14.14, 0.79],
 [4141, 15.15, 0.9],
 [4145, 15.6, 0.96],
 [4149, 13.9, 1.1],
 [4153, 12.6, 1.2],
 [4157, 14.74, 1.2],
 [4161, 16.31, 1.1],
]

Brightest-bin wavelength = 3917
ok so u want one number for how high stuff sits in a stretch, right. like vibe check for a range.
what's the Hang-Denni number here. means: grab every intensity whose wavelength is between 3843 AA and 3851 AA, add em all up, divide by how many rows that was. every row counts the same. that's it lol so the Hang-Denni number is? 9.1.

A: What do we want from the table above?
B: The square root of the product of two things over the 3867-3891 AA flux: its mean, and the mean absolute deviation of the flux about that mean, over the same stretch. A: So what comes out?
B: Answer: 3.3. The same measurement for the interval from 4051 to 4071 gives 3.0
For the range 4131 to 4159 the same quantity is 3.2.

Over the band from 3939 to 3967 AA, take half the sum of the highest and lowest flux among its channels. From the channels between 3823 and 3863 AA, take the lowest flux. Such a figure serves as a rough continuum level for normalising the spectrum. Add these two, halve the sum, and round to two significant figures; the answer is 7.7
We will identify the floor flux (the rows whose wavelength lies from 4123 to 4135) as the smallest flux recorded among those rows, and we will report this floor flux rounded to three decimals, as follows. 13.970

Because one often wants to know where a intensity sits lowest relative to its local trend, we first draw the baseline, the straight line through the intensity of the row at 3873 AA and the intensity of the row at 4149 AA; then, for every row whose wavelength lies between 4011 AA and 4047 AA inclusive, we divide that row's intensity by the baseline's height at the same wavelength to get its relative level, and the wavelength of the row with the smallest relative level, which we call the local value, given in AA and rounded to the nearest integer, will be 4033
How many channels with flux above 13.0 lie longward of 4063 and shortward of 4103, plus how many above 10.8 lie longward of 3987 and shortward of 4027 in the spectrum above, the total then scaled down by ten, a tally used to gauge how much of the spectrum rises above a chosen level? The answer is 1.90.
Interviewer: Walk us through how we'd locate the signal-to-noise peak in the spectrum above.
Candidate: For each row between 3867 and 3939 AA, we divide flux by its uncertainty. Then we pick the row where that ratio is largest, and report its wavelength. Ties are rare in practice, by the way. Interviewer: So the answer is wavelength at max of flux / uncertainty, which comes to 3917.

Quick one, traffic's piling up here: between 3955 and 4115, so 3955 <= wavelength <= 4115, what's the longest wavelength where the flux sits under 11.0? 3977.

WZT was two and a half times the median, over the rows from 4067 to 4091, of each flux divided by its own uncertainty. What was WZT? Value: 54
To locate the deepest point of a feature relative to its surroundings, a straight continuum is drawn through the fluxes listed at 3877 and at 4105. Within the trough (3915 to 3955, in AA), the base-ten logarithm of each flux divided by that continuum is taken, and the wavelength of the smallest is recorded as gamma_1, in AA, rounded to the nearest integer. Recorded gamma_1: 3933 AA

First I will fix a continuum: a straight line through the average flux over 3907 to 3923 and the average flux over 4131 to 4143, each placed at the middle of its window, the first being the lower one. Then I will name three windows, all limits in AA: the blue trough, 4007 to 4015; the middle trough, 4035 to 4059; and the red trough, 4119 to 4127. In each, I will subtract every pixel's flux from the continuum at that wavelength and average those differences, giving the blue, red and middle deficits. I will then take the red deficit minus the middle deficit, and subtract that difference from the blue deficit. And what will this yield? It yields -2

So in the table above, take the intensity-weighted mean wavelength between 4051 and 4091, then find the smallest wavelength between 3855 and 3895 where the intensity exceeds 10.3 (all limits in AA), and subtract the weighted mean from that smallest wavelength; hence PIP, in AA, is -202.2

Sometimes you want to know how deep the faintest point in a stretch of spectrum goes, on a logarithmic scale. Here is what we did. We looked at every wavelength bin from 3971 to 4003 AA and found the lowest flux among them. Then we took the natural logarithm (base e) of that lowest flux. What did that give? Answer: 2.1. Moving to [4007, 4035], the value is 2.5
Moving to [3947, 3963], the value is 2.1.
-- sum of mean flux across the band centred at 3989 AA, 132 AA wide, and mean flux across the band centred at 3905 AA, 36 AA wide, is 22.8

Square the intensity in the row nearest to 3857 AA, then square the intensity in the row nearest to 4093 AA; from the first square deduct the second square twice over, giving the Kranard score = -502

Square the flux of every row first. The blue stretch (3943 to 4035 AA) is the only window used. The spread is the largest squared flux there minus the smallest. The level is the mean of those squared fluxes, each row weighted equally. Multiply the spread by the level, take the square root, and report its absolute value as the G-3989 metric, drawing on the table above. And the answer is 186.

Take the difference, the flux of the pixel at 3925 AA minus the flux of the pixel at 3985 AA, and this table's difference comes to -3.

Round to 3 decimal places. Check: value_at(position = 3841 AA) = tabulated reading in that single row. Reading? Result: 6.641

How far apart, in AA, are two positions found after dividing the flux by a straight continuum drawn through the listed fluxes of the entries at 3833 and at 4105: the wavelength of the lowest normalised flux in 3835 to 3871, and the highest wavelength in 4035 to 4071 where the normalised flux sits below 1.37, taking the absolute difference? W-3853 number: 232 AA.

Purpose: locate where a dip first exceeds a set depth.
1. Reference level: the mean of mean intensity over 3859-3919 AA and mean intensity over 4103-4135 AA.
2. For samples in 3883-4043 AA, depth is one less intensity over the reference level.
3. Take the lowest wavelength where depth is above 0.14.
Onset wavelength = 3885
